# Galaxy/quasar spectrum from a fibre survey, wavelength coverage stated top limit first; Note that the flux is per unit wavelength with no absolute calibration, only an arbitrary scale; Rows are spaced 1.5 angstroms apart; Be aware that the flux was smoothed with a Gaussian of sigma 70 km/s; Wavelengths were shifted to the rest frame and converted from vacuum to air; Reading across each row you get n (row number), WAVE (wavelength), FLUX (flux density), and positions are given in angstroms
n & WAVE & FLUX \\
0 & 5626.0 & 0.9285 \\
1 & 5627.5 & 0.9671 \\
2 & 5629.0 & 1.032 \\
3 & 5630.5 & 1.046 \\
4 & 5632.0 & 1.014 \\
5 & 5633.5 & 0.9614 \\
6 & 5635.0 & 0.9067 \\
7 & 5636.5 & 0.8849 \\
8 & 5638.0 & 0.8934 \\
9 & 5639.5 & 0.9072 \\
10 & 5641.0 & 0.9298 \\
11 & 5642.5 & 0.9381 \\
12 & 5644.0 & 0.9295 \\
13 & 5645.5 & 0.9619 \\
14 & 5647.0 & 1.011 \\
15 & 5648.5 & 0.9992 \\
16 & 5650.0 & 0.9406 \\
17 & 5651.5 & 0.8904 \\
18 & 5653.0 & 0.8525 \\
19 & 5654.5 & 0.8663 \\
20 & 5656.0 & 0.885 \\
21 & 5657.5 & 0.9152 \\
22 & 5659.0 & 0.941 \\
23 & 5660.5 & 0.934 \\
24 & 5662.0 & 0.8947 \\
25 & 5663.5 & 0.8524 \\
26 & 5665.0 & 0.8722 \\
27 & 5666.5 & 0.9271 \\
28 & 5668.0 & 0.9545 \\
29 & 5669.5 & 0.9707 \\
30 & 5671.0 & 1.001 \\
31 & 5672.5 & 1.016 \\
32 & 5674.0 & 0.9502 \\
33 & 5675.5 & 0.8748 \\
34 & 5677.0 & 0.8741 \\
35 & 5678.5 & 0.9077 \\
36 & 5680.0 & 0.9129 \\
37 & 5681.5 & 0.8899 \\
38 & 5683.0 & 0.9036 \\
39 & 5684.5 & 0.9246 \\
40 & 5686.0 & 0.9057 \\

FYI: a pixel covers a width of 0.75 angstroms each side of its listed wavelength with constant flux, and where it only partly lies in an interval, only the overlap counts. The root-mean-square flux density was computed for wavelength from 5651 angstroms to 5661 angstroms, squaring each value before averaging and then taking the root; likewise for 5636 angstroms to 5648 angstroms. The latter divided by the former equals 1.04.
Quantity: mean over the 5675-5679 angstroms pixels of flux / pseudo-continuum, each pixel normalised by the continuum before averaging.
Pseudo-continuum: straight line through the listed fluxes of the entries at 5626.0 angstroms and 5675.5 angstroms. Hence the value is 1.01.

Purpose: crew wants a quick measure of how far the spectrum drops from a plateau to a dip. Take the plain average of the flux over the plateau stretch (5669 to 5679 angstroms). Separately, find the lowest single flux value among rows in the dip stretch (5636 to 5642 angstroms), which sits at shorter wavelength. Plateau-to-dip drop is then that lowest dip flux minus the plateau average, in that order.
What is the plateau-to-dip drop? -0.06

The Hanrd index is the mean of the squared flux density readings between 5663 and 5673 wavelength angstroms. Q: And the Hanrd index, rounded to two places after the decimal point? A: 0.89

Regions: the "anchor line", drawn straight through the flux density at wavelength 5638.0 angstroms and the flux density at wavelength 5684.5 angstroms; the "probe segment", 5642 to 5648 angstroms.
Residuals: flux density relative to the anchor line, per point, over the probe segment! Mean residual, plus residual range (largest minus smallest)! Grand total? 0.14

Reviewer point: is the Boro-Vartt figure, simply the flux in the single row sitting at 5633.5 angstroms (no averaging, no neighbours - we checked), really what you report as 0.9614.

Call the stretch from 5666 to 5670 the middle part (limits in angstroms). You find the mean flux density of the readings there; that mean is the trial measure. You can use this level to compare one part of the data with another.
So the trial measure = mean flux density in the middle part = 0.951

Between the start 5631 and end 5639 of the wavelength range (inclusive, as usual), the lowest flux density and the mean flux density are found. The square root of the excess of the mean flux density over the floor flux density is 0.22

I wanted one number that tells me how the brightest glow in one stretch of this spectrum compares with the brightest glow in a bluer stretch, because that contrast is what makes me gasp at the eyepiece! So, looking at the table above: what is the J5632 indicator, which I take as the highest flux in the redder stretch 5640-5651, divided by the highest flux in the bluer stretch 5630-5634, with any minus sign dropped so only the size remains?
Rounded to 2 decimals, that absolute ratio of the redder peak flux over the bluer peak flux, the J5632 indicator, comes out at 0.97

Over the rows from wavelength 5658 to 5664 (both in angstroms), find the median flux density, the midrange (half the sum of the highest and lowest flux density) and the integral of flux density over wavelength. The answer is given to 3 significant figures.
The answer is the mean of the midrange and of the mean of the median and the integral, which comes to 2.04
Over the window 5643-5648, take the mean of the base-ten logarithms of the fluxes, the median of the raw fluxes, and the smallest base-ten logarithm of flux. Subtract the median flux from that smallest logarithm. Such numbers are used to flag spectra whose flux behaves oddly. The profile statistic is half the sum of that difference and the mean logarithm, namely -0.504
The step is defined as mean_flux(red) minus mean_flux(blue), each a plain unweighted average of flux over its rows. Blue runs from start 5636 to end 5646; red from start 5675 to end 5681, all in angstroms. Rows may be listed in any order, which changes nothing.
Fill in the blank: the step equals -0.028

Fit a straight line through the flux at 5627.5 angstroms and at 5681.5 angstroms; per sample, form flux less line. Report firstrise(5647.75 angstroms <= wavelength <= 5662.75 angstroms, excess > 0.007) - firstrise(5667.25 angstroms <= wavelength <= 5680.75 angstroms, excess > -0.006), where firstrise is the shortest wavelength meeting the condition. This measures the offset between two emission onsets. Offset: -19.5 angstroms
